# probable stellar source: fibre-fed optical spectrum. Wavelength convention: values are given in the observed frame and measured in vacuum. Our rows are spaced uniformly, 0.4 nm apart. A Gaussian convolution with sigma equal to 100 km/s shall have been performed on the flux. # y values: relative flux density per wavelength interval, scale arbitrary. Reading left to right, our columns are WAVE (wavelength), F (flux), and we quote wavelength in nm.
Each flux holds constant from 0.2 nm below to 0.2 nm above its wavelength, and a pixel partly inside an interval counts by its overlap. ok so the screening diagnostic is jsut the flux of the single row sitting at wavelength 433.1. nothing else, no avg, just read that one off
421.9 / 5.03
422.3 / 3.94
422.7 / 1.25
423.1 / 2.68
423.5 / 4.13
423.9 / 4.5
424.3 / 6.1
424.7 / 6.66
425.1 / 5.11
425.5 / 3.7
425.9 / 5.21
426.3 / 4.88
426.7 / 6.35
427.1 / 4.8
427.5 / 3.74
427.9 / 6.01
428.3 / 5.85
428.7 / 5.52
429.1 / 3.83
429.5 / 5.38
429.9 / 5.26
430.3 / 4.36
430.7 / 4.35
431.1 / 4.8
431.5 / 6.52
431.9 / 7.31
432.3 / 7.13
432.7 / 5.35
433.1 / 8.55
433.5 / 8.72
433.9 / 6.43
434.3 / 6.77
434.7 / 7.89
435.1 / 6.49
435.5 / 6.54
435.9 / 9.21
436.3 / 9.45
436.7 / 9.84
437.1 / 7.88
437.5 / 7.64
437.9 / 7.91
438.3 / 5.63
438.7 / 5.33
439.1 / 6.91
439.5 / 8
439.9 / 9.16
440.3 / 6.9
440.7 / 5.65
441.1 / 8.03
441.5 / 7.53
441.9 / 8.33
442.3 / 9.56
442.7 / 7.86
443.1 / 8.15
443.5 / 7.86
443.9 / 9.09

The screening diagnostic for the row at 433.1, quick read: 8.55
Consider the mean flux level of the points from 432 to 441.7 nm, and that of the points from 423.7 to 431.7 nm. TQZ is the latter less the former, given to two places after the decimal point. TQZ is -2.31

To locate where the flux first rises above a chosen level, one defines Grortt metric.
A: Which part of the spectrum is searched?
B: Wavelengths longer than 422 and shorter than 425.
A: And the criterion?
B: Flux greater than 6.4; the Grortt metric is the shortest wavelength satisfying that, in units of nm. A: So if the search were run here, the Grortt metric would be 424.7 nm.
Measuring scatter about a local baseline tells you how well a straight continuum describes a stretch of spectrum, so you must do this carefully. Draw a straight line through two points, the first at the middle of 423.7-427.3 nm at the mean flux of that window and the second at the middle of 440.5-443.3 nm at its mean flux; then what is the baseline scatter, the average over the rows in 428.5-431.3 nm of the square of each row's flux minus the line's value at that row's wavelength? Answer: 1.77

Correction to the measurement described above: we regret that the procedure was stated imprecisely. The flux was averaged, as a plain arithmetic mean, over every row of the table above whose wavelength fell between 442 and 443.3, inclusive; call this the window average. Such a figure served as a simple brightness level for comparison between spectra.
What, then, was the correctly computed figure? 8.5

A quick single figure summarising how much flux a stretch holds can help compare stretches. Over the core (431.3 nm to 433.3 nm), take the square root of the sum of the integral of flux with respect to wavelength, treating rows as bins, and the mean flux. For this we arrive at 4.6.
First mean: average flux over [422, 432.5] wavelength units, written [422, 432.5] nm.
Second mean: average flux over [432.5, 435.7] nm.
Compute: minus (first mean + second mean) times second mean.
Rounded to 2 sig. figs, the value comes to -86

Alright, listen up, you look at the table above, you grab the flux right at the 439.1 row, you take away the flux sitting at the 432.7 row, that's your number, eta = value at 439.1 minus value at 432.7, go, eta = 1.6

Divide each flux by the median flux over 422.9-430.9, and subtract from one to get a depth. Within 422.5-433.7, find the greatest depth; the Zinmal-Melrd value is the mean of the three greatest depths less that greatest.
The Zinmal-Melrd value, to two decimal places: -0.26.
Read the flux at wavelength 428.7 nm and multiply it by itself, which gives 30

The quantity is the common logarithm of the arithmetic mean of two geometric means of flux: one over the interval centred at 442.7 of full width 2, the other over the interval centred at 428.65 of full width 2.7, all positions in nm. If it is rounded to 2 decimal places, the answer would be 0.82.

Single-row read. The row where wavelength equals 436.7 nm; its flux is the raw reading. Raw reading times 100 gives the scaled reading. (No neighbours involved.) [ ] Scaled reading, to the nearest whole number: 984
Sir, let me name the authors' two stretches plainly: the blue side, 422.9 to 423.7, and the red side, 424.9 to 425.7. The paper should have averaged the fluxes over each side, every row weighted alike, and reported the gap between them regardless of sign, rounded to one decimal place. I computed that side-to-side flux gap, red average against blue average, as 1.0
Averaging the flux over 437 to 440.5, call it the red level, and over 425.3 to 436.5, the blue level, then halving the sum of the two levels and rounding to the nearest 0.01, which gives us 6.67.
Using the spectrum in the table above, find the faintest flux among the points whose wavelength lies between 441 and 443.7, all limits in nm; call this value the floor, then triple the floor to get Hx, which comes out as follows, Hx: 23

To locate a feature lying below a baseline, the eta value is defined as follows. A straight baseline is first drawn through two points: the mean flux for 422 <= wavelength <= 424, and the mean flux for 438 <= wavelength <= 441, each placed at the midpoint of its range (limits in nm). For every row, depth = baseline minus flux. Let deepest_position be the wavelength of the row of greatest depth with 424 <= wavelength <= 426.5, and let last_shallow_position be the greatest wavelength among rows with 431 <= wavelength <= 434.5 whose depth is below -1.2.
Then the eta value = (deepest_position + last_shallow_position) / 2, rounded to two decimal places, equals 429.50 nm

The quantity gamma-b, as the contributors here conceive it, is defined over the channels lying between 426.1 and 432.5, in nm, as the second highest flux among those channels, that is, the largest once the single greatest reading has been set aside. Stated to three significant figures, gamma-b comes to 7.13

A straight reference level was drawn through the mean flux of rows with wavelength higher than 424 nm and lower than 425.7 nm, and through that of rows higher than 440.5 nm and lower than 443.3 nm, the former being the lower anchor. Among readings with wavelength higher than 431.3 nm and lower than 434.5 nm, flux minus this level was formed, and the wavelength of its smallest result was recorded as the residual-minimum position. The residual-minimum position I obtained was 432.7 nm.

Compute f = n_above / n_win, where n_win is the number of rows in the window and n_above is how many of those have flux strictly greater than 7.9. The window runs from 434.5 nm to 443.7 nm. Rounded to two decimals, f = 0.43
